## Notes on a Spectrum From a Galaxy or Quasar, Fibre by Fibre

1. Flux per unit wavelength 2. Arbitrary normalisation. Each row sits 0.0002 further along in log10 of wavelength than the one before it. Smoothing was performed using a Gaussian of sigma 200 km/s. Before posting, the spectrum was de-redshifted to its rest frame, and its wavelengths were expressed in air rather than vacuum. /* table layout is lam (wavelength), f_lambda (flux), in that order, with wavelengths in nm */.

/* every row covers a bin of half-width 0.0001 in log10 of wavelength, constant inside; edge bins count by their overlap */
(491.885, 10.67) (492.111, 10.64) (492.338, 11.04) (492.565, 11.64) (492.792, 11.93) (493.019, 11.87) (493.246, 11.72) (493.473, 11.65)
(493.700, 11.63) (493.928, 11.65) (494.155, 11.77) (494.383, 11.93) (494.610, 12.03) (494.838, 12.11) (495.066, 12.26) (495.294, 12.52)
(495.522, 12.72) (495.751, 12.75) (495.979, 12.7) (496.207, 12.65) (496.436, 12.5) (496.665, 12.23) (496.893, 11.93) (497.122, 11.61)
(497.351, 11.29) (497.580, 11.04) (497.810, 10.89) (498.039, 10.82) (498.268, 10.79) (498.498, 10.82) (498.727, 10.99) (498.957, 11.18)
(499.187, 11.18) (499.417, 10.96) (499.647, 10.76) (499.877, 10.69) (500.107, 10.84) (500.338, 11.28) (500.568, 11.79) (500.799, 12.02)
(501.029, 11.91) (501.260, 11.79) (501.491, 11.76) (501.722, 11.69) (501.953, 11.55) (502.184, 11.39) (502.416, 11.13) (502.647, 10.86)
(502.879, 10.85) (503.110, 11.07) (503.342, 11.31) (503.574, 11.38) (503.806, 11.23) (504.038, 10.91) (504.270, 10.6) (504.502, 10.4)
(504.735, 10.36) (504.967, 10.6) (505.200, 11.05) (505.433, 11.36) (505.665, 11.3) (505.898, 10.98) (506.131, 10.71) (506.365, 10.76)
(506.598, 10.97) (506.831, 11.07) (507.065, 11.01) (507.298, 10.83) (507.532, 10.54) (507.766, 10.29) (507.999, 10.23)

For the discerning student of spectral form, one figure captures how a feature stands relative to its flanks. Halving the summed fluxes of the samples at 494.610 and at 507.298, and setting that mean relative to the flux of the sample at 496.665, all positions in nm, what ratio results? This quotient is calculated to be 0.935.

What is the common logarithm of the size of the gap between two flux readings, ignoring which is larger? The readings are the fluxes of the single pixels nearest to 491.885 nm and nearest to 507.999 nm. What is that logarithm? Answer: -0.4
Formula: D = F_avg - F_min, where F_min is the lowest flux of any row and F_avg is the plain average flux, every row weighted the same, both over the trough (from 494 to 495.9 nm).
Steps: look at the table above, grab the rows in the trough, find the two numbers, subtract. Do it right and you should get 0.49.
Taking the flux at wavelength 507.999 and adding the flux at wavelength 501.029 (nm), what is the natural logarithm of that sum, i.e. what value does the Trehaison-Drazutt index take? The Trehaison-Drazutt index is 3.10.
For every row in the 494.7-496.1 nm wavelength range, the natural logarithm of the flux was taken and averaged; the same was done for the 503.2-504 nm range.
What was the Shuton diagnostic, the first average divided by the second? 1.04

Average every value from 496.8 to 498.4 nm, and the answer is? 11.2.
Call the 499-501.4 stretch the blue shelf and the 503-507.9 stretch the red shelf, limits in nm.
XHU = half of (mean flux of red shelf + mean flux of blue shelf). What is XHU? 11.1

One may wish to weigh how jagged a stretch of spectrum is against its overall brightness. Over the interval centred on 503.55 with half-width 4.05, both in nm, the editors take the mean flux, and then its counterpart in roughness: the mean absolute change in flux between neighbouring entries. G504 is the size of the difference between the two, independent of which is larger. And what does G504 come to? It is 10.9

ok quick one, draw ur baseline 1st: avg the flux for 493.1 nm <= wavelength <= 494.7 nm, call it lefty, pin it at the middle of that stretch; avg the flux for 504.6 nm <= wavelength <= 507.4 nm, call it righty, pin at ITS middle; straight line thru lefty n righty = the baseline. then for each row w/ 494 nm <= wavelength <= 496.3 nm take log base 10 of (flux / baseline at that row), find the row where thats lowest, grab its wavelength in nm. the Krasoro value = 494.155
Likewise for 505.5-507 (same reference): 506.131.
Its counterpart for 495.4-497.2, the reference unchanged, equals 497.122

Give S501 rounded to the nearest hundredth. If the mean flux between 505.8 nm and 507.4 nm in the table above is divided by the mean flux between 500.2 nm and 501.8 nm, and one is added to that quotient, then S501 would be 1.93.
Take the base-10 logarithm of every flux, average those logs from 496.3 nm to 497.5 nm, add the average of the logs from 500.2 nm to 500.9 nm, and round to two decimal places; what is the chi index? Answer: 2.14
